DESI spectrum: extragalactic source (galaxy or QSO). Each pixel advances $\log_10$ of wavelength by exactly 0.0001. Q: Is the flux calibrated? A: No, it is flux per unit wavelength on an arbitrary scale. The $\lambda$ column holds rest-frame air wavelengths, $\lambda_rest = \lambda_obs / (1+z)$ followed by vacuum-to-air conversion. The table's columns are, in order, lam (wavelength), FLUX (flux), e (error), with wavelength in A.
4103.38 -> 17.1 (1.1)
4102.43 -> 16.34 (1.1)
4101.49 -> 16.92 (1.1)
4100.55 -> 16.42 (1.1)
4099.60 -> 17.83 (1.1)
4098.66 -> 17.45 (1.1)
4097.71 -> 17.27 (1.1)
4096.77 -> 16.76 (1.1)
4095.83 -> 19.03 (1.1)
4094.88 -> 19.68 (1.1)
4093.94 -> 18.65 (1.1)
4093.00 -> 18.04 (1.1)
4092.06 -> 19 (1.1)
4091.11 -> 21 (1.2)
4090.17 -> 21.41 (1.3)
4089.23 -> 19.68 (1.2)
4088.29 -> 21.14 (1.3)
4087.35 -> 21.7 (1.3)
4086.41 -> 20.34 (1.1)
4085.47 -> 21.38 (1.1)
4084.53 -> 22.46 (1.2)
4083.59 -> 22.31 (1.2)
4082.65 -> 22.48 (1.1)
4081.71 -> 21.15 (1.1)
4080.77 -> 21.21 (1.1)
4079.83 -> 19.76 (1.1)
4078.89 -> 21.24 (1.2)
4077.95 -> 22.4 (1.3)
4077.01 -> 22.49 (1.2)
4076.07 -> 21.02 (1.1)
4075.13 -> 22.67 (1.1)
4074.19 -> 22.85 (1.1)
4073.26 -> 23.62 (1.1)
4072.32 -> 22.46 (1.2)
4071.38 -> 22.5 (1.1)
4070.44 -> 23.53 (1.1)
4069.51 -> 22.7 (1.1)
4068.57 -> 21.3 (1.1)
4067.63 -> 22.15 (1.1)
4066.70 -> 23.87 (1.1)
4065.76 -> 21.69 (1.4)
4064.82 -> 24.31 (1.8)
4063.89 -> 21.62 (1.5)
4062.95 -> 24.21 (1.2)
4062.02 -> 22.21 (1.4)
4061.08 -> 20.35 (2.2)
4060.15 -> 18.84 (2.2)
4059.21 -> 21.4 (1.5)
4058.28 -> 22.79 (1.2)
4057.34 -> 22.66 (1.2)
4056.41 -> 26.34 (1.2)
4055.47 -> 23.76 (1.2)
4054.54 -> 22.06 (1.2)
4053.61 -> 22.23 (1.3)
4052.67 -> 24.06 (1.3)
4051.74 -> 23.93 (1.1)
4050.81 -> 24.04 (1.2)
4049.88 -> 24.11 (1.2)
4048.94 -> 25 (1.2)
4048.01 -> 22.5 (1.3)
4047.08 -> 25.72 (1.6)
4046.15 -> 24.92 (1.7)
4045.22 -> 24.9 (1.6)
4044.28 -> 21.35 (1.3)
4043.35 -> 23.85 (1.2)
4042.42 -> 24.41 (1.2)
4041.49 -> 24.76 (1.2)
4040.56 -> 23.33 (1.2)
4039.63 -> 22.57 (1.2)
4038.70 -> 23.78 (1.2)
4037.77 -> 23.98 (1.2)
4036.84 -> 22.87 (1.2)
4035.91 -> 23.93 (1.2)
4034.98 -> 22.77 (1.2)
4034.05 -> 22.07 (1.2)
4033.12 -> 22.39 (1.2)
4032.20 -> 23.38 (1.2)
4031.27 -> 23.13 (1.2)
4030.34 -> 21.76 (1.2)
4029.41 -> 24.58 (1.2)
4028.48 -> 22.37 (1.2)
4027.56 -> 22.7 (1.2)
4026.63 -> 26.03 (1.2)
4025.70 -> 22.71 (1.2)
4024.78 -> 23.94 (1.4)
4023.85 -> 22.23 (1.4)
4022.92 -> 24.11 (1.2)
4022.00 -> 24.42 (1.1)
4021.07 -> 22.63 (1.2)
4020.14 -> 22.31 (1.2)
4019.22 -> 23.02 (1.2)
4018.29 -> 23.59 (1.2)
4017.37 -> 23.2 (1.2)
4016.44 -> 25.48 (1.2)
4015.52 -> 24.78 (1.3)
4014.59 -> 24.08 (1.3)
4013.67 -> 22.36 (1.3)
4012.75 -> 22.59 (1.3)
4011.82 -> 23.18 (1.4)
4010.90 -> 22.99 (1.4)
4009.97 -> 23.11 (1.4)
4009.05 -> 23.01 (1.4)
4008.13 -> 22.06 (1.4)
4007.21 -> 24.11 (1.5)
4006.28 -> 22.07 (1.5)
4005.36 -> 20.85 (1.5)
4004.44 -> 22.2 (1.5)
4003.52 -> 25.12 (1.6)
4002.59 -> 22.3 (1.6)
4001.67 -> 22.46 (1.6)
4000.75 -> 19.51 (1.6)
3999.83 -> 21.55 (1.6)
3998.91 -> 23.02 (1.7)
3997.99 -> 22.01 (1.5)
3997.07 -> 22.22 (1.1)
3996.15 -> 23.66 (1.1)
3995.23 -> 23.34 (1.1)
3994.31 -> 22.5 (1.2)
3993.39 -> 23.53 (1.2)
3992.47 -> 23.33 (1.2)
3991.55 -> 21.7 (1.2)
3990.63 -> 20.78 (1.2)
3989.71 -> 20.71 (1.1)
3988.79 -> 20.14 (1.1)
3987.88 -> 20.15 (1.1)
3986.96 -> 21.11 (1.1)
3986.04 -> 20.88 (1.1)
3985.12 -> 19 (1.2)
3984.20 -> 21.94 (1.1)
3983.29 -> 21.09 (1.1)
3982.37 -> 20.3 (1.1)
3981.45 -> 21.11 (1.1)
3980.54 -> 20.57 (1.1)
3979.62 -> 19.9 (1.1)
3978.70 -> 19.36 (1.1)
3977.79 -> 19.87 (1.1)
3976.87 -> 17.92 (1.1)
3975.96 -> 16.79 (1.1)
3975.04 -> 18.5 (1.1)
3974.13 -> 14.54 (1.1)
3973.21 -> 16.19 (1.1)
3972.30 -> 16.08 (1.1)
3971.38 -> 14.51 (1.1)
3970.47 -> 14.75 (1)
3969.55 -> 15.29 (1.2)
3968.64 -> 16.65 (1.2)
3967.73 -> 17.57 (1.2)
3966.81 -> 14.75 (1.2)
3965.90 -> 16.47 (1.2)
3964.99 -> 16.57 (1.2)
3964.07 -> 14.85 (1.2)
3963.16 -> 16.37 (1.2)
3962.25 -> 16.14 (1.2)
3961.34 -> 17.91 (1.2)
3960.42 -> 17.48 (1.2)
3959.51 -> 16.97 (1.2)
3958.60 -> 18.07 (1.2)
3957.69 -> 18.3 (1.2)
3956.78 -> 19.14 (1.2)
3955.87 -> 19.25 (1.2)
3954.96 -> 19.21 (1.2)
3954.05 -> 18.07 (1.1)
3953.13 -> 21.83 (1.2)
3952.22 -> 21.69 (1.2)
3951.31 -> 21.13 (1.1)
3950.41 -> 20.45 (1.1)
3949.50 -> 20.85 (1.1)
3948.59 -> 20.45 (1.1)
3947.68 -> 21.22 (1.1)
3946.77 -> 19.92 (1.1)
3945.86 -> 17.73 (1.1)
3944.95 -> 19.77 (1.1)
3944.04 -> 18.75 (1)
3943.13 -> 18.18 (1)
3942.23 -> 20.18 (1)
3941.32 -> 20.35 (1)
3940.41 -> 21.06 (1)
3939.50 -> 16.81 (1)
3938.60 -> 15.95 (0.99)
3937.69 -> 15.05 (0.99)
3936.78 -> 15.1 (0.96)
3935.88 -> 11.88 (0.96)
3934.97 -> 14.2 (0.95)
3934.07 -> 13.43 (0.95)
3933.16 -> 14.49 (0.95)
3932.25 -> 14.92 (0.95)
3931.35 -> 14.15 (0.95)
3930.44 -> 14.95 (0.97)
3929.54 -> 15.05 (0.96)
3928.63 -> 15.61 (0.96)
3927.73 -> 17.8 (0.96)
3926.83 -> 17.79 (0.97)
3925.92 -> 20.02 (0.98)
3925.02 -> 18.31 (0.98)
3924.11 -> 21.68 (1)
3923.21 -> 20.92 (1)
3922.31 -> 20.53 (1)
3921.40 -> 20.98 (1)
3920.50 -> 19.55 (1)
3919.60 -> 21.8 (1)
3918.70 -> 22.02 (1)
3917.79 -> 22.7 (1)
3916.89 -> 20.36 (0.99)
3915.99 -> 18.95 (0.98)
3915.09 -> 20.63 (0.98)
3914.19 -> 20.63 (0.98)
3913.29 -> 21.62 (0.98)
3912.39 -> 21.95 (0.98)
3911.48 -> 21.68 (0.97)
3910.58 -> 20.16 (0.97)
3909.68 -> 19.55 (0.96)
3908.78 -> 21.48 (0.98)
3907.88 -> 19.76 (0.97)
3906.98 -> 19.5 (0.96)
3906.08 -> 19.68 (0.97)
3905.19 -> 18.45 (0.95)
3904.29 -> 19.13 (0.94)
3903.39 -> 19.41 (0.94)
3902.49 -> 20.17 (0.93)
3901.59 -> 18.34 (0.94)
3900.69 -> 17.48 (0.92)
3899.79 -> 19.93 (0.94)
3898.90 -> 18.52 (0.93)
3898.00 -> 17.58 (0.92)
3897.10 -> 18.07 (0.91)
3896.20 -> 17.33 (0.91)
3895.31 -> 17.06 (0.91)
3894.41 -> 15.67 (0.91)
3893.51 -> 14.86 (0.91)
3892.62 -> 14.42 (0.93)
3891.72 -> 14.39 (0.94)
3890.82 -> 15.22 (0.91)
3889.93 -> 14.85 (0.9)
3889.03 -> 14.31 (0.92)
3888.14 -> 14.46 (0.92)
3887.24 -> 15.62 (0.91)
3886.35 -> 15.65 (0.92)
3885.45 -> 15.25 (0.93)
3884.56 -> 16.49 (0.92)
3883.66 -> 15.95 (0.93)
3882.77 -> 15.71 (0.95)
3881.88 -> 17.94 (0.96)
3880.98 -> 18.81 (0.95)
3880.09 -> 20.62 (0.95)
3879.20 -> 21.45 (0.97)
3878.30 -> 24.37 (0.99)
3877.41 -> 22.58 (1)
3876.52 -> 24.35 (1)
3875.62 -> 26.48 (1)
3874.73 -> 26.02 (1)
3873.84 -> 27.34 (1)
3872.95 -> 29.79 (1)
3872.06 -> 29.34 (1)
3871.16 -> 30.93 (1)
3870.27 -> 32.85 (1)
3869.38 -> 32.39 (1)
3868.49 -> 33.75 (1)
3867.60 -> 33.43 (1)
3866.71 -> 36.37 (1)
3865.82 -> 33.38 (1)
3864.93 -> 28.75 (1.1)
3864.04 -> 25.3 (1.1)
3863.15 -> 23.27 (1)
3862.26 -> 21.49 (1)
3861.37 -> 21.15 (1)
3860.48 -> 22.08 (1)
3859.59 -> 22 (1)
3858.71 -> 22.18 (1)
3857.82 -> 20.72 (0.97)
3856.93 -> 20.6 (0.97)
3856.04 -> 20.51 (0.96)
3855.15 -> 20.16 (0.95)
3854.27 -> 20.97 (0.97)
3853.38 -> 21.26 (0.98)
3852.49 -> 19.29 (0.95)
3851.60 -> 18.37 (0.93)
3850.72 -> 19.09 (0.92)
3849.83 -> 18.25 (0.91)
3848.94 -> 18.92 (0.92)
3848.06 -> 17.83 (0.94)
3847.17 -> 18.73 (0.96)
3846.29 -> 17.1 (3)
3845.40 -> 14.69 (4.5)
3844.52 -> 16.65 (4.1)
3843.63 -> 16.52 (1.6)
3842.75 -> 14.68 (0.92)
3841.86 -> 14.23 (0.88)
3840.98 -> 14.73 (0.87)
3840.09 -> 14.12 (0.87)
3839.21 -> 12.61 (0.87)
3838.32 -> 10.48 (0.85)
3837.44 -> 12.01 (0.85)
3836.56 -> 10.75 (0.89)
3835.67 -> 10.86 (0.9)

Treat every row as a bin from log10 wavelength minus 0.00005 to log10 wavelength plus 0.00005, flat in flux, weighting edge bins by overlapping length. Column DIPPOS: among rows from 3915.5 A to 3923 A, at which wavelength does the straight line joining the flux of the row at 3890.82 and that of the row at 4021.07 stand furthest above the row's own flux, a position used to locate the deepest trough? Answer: 3915.99 A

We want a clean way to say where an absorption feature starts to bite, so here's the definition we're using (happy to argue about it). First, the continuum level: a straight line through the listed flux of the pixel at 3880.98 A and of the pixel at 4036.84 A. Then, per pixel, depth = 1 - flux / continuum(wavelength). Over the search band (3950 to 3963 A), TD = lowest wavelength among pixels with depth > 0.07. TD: 3954.05 A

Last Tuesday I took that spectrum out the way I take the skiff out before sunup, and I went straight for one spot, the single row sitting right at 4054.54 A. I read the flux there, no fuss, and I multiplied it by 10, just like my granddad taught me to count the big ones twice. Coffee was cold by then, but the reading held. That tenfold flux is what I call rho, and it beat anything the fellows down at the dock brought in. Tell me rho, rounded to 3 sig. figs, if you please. 221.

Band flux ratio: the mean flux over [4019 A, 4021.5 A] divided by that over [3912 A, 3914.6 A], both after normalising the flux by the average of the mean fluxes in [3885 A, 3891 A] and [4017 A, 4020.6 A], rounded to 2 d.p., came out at 1.06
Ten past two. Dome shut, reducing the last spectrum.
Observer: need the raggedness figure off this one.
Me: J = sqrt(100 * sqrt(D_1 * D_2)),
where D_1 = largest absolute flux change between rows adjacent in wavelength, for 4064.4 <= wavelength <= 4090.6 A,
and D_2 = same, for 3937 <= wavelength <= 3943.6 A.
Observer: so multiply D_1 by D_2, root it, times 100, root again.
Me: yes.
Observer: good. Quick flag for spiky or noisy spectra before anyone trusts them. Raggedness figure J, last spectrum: 18.3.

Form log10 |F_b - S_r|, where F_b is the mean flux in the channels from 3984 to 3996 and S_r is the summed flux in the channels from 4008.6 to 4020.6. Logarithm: 2.45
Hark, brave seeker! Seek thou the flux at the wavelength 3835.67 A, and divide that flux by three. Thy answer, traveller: 4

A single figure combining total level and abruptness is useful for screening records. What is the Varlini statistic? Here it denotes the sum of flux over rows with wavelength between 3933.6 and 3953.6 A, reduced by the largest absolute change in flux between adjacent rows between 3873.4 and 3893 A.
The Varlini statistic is 403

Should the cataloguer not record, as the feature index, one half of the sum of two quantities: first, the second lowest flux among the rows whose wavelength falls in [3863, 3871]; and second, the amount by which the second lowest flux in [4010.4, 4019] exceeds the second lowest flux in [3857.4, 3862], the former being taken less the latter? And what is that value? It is 13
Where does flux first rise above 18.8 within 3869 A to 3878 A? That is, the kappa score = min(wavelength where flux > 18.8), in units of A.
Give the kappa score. 3869.38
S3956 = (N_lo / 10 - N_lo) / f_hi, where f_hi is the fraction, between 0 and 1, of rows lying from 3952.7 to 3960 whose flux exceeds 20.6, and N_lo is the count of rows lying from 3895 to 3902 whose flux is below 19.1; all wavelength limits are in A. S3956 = -50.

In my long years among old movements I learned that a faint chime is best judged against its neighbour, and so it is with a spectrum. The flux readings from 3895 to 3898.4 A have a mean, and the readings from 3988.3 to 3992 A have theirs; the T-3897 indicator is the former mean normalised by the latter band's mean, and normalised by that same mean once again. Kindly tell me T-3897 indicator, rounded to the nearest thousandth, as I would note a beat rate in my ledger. 0.040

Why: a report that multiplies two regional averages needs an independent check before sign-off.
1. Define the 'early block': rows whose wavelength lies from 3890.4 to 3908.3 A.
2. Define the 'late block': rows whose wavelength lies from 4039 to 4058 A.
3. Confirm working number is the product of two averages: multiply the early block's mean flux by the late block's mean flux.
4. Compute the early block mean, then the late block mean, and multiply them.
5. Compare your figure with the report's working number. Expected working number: 423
